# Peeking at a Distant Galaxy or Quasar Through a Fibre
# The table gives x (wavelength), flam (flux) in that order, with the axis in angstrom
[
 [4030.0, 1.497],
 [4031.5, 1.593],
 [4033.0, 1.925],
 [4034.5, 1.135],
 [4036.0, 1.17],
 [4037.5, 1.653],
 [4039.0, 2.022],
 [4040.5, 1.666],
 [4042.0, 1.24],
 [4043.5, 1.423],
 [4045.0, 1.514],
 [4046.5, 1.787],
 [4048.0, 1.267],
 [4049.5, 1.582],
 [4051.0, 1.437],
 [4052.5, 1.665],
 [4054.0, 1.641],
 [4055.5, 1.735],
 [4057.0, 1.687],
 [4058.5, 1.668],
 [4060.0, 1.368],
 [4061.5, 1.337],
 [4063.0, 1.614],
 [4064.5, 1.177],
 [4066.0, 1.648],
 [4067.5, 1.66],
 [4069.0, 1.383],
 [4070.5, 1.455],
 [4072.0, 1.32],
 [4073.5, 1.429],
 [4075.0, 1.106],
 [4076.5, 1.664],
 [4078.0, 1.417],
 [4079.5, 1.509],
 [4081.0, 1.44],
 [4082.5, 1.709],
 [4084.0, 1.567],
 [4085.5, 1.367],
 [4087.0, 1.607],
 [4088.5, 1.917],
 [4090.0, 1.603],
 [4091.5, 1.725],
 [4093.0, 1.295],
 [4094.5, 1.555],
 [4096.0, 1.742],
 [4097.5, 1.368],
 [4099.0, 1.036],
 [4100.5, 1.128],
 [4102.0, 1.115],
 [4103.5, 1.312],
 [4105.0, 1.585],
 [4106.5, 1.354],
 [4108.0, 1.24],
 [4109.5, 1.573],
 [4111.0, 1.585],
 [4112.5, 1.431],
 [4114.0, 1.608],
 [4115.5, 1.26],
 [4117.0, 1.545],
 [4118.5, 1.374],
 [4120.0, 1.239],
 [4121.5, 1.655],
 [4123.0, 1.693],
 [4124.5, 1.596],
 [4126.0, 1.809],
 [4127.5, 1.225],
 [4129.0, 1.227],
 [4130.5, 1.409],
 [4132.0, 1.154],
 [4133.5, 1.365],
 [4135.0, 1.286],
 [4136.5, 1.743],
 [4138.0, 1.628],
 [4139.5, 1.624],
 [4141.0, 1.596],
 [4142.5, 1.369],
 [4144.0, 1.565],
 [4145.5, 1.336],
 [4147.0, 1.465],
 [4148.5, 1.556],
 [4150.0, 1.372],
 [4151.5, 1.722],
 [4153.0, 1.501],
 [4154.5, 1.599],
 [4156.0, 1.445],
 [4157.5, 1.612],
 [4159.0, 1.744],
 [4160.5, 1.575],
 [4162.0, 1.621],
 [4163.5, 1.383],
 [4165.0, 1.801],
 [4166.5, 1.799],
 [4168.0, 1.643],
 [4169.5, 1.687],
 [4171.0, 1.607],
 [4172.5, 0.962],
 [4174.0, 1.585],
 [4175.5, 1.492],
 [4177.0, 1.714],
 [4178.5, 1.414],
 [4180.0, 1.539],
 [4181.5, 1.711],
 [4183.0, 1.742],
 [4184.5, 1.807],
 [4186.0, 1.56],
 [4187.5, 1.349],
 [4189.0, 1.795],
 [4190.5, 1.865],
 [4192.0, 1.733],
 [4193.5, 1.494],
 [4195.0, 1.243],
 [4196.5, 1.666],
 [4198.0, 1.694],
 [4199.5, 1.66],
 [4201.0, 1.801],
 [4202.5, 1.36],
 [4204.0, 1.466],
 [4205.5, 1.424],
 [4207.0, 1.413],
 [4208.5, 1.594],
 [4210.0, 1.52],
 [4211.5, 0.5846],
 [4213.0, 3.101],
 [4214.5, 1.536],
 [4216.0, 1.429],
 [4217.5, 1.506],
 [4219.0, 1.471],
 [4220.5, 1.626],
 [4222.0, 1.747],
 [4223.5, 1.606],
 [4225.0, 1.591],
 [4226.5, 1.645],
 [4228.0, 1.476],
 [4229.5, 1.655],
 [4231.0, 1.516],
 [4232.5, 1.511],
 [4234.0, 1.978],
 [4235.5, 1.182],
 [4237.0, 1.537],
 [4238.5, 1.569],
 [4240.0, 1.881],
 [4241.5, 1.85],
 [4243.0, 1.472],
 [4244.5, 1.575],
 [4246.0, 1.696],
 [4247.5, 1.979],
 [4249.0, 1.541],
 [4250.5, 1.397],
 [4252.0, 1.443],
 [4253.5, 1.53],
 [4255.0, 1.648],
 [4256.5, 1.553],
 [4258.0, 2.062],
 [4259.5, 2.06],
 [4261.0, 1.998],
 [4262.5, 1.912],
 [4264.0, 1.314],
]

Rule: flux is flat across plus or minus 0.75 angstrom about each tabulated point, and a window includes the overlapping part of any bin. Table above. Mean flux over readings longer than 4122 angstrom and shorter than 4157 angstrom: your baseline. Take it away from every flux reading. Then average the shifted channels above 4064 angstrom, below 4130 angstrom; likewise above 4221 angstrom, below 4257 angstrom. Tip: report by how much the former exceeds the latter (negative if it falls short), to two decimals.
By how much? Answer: -0.15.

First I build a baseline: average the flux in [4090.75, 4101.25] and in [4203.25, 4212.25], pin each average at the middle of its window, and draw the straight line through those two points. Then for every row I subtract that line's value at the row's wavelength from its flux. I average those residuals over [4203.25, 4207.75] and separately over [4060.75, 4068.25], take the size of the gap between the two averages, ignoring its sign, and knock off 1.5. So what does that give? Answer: -1.46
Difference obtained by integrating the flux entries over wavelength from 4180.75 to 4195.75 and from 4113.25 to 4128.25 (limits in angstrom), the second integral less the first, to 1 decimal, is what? -1.9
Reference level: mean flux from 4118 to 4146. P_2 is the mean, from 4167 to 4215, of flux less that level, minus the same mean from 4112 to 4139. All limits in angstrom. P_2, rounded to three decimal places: 0.128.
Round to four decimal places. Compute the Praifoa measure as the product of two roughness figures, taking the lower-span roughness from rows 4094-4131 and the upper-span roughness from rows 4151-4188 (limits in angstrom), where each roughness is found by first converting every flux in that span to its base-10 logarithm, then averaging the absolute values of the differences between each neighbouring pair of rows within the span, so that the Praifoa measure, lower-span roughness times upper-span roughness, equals 0.0036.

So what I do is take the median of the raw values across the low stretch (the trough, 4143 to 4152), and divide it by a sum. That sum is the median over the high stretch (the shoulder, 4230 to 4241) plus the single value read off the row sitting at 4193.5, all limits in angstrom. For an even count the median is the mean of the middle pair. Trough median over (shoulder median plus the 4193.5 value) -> 0.498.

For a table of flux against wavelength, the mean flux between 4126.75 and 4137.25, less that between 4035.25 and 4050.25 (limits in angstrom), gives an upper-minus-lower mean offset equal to -0.2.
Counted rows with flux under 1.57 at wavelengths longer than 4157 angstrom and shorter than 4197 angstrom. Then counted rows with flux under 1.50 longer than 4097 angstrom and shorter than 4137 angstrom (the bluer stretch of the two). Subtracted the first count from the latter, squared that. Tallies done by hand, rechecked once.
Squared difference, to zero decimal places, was 64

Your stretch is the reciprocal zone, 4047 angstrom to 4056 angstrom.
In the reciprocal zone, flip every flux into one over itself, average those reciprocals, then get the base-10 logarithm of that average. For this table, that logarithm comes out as -0.19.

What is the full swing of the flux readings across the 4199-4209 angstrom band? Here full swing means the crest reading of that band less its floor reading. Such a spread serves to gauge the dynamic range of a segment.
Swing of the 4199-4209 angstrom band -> 0.44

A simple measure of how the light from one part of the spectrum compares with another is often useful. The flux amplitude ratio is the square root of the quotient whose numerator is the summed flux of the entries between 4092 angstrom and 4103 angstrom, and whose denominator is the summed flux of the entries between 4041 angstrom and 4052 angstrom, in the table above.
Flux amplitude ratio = 0.95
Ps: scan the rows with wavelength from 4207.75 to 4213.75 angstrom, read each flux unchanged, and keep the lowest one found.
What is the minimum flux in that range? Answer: 0.5846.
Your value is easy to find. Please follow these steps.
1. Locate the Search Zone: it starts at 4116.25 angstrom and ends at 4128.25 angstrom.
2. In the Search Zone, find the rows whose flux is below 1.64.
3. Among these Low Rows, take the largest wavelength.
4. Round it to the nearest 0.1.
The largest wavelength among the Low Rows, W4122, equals 4127.5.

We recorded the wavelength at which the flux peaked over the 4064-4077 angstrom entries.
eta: 4076.5 angstrom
